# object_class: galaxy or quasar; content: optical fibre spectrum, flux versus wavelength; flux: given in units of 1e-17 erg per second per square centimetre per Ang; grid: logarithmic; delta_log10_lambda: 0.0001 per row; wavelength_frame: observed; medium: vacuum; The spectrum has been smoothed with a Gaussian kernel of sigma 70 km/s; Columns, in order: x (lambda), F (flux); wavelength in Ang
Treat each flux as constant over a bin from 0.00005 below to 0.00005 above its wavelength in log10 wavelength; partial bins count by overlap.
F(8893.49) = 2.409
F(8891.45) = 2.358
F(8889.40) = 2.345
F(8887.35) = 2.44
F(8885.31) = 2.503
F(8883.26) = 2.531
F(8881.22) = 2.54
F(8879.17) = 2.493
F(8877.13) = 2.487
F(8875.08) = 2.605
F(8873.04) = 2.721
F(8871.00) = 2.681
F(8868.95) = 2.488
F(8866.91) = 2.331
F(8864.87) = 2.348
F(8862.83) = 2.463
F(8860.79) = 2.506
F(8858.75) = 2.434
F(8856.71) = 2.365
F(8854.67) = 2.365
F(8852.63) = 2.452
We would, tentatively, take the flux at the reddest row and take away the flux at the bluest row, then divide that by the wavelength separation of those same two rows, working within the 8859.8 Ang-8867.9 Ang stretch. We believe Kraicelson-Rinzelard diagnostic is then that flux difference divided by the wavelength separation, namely -0.029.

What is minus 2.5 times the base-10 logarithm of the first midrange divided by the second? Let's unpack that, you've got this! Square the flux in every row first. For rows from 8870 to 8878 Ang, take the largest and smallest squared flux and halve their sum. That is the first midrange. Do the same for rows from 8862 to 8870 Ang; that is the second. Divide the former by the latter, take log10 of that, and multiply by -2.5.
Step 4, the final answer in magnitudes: -0.17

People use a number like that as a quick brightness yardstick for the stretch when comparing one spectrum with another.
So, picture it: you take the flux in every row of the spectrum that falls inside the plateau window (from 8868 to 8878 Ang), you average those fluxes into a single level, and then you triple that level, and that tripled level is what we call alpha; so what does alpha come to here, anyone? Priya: 7.79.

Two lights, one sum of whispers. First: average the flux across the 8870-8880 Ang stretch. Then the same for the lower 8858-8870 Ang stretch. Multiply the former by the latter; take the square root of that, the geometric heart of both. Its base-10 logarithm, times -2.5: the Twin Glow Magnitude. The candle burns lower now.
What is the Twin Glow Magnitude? -1.000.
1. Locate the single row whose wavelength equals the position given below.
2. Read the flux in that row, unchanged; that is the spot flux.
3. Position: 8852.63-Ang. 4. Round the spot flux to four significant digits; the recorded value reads 2.452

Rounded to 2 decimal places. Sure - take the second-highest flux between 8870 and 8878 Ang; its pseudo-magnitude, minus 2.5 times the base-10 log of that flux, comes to -1.07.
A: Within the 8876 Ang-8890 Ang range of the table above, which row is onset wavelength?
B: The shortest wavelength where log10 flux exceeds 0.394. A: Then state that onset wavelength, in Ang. 8877.13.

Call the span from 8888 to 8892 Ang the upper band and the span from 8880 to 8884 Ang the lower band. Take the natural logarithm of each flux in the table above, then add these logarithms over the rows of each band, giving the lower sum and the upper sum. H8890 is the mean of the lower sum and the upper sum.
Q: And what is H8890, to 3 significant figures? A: 1.79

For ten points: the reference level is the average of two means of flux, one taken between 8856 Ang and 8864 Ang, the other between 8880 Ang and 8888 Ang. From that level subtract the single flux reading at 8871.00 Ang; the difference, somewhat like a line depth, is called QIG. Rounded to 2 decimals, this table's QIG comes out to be -0.21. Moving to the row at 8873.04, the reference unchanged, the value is -0.25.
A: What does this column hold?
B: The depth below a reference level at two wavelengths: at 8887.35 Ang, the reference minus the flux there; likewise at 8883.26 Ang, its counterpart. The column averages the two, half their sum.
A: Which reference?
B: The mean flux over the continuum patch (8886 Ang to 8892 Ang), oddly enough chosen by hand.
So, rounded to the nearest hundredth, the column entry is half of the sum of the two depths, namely -0.10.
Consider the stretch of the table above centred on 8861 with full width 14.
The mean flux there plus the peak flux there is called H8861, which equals 4.91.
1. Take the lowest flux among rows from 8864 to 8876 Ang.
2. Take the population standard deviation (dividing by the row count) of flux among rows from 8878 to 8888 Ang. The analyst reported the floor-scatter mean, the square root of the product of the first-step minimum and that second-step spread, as 0.29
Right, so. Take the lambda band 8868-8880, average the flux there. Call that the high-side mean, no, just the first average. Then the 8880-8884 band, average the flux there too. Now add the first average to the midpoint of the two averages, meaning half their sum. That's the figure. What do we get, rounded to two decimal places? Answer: 5.14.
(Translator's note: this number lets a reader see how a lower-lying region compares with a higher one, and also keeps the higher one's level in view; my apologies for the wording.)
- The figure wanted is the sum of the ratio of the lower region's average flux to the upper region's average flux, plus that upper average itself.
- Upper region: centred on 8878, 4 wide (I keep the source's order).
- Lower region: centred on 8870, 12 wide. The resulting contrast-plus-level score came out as 3.51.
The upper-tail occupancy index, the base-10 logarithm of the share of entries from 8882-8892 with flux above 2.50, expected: -0.40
